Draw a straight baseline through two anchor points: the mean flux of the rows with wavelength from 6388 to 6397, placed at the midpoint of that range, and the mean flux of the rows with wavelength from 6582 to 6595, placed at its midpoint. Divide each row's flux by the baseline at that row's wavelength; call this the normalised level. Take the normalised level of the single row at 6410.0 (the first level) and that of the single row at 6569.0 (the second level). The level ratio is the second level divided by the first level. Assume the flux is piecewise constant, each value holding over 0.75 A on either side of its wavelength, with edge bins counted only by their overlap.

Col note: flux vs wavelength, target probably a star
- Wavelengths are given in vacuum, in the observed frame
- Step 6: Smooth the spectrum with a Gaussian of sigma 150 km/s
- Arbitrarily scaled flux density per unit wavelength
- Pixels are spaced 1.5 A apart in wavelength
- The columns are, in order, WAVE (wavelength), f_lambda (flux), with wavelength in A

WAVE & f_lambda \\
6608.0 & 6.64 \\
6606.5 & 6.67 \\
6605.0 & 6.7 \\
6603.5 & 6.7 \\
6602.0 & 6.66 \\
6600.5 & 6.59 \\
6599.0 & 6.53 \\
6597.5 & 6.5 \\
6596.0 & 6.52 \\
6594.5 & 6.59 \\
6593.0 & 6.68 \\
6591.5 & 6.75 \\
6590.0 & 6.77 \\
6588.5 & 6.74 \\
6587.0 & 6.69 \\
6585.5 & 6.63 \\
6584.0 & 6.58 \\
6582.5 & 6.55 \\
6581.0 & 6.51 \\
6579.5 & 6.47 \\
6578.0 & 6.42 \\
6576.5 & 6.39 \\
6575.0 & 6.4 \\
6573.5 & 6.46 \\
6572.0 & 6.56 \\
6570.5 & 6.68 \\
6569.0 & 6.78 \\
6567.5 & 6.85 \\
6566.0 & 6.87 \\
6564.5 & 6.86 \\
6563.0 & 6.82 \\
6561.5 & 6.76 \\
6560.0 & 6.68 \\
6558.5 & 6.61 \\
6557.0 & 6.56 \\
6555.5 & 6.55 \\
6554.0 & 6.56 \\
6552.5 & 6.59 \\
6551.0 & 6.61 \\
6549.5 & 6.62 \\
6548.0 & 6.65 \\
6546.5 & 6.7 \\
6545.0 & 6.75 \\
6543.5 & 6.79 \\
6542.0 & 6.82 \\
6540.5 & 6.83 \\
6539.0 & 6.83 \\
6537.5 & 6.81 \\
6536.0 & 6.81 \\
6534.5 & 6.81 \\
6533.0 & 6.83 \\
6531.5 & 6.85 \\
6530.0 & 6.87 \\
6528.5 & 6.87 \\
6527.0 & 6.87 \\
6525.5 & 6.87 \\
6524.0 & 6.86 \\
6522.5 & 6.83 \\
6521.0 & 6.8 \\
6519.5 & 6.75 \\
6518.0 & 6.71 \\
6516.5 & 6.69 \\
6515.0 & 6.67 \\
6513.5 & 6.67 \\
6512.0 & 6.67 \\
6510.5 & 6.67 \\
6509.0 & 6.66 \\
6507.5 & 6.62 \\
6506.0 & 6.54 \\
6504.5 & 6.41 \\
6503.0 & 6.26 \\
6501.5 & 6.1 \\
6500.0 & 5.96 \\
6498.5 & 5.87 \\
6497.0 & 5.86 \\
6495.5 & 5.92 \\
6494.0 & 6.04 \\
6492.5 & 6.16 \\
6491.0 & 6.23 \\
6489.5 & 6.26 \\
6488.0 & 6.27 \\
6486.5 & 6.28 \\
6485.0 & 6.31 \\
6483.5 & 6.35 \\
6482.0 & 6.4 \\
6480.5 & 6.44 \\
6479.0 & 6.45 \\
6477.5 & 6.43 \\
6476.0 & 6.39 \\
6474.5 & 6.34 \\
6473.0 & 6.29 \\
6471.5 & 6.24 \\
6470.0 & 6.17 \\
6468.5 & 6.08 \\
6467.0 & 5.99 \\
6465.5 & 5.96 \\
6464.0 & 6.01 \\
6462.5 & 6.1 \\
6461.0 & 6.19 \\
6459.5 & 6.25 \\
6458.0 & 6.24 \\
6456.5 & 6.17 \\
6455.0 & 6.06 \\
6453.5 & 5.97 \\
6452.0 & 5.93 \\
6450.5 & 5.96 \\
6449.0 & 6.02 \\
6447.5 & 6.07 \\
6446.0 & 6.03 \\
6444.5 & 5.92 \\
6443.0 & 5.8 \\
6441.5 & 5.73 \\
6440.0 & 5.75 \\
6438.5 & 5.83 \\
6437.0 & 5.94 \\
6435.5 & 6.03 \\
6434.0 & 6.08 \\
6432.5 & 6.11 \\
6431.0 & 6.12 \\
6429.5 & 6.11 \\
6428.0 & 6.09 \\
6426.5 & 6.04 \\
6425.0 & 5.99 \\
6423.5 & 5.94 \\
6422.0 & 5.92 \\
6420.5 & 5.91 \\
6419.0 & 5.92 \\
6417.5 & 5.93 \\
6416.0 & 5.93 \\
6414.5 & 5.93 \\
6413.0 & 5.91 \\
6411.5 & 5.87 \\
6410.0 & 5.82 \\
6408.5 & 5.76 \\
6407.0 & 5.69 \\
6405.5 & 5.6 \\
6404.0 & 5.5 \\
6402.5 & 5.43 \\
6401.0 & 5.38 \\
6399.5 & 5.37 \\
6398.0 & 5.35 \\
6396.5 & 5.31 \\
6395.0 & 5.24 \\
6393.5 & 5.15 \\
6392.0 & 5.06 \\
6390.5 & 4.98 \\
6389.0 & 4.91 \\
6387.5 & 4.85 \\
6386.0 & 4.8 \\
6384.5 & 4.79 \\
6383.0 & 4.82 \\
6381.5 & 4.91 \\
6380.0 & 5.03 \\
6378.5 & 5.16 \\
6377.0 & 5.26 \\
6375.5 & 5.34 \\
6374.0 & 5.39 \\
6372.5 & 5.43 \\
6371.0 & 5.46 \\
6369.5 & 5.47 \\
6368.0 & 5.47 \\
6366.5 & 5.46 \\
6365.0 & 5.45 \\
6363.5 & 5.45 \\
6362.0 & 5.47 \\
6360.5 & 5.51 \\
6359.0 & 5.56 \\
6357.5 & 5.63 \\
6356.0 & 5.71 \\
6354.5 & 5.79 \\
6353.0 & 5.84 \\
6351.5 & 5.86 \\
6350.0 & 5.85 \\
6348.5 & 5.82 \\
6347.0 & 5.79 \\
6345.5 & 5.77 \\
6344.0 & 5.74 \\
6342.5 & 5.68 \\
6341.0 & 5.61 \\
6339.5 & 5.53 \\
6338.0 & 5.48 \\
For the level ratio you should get 0.94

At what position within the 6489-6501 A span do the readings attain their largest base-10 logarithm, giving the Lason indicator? 6489.5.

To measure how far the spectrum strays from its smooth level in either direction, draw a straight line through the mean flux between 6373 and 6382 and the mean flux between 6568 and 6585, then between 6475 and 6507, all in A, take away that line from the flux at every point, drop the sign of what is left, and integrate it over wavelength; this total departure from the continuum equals 10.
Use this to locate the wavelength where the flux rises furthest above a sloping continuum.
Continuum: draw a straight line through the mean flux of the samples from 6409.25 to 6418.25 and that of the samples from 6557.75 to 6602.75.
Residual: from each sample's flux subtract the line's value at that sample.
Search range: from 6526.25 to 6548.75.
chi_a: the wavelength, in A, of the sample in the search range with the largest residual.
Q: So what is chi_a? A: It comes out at 6527.0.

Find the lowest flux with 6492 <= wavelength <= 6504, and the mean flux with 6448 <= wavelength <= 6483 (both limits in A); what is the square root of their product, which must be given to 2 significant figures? 6.0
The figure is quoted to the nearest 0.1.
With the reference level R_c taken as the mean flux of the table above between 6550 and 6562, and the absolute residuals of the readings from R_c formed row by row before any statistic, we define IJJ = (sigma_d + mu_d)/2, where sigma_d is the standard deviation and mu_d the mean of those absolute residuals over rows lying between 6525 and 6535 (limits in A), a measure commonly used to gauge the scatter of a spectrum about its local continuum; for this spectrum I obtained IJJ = 0.1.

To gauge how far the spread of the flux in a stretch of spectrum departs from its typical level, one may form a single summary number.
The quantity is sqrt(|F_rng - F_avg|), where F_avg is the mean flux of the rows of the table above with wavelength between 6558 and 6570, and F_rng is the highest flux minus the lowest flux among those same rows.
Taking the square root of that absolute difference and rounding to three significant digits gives 2.55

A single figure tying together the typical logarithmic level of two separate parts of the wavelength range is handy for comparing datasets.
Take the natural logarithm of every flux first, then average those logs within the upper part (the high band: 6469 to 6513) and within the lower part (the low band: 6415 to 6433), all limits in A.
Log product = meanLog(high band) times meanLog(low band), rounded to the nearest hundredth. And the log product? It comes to 3.30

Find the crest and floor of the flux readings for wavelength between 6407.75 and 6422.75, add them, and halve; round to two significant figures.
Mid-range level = 5.8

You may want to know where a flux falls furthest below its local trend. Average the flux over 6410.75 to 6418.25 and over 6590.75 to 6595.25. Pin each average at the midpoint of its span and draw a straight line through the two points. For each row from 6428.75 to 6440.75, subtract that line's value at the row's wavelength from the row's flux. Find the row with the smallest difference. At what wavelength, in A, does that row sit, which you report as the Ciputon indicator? 6440.0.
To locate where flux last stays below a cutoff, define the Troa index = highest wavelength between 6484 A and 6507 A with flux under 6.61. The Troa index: 6506.0 A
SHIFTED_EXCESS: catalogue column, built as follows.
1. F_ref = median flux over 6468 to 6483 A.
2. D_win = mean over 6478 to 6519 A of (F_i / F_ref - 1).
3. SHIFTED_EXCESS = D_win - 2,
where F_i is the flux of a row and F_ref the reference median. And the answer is -2.00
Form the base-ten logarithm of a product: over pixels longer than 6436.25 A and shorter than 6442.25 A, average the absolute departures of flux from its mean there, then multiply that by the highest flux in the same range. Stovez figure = -0.37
